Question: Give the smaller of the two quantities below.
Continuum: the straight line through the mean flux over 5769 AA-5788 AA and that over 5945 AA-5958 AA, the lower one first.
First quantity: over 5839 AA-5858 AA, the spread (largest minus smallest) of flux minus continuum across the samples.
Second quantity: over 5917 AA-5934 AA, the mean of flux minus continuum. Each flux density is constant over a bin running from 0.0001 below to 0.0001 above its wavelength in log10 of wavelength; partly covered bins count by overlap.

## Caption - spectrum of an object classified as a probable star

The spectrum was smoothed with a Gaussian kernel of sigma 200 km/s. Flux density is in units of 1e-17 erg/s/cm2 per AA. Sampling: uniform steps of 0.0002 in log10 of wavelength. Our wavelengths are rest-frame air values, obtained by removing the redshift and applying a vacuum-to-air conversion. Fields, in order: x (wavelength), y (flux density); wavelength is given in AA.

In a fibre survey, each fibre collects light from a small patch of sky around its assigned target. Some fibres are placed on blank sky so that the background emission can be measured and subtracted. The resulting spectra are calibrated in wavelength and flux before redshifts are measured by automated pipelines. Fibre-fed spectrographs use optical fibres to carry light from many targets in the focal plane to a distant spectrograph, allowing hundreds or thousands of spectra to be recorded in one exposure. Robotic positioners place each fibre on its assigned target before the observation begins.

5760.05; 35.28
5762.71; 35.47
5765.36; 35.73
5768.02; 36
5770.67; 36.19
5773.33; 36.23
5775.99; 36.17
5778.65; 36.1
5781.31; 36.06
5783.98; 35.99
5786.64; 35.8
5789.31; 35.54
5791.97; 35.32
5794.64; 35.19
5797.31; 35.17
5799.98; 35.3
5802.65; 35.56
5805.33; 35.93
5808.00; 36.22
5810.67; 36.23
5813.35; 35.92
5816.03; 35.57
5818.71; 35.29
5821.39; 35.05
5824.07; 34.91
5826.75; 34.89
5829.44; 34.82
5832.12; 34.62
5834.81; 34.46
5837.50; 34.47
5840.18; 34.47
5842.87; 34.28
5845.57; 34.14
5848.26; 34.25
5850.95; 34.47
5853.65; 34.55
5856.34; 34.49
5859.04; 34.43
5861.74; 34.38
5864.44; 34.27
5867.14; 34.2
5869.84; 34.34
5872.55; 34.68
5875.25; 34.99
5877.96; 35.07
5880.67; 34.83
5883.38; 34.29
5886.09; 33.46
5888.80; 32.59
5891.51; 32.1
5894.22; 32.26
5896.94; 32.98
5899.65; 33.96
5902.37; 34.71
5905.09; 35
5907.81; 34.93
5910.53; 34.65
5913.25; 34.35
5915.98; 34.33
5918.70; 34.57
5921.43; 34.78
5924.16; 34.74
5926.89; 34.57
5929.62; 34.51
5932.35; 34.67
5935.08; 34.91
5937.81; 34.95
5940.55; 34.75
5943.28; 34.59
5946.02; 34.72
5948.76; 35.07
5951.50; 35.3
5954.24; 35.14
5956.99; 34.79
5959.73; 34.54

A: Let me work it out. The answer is -0.5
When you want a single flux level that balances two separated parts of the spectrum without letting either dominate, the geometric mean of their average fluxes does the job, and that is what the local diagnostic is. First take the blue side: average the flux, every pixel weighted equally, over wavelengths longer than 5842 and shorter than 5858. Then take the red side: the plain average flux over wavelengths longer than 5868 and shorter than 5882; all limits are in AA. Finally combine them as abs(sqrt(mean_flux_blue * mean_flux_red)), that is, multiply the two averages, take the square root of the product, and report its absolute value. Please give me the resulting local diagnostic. 34.6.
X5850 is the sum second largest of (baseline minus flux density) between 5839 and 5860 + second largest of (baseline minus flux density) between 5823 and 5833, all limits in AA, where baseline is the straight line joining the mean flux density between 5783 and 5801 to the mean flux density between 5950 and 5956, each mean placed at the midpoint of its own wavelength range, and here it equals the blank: 1.7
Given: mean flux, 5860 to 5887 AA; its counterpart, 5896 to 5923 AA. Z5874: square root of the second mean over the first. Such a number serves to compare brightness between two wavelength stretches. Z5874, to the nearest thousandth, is 1.000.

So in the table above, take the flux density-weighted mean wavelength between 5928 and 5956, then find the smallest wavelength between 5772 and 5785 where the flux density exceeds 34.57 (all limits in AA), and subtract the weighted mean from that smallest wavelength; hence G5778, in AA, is -168.6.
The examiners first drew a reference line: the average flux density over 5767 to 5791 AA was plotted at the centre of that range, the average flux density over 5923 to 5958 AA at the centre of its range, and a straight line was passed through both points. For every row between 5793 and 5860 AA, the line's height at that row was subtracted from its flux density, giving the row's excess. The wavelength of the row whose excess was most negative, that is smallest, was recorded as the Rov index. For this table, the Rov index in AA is 5845.57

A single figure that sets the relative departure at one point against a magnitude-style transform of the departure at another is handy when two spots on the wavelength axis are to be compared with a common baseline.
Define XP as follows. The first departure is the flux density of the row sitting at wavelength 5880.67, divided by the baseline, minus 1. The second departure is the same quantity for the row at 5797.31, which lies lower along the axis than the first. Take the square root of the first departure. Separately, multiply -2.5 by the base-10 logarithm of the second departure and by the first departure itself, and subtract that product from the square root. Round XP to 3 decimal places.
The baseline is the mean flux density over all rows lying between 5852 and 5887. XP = 0.058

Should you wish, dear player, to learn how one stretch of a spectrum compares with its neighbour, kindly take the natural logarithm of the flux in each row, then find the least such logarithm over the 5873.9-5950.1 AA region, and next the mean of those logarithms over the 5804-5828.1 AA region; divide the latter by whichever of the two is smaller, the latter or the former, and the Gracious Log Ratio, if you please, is 1.03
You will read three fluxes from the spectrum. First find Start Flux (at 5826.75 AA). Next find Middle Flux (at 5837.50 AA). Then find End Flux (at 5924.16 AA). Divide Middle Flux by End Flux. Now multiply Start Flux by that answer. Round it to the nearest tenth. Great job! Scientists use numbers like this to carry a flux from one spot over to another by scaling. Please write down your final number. 34.6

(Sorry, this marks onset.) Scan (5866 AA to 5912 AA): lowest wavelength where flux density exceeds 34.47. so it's 5872.55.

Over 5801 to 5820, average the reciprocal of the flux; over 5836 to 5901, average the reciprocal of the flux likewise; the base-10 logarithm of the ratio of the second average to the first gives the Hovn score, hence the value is 0.022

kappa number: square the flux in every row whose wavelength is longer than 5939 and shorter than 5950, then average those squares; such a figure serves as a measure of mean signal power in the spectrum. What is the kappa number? 1210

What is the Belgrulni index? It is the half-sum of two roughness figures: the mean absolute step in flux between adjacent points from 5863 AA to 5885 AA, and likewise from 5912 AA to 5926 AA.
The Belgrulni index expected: 0.19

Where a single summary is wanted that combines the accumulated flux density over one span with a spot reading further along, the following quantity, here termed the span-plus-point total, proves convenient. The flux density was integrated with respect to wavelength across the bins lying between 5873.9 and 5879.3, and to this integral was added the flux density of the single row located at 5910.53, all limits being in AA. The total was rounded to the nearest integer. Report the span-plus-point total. 224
